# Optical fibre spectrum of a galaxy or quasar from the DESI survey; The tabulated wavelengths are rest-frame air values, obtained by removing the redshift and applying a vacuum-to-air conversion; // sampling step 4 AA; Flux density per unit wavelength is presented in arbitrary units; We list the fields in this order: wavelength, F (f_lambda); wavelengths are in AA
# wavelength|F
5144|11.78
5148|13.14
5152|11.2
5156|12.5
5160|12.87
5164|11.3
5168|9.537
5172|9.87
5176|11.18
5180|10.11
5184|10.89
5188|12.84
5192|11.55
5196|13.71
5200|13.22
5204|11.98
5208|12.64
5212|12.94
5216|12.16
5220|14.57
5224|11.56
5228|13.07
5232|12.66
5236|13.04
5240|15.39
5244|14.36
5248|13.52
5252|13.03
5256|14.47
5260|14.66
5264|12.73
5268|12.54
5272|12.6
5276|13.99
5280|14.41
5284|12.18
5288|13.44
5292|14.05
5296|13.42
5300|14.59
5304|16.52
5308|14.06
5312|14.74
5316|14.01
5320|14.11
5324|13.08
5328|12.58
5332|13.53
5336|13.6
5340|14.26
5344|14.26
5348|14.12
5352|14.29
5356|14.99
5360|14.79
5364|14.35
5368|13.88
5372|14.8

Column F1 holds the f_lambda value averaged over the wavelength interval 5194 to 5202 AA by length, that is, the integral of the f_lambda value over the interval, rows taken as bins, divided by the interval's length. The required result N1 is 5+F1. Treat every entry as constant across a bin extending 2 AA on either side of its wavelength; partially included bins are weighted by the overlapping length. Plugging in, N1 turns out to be 18.5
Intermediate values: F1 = 13.5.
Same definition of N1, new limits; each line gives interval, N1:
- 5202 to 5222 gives 17.9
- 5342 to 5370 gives 19.4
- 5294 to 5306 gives 19.8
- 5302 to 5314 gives 20.1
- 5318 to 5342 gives 18.5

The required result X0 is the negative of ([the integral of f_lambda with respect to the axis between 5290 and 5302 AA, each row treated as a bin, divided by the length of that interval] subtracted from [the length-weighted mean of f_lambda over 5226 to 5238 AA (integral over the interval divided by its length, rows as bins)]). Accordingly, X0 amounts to 1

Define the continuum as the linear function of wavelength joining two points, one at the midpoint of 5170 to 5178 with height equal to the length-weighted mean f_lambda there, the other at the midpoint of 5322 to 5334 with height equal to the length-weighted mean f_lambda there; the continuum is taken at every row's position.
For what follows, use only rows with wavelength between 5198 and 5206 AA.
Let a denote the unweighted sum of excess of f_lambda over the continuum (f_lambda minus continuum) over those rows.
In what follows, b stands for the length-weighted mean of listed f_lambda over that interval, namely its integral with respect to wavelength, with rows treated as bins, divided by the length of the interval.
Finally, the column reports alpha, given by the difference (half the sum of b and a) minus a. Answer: 4.7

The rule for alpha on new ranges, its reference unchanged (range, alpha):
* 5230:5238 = 5.1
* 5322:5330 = 6.6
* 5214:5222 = 4.6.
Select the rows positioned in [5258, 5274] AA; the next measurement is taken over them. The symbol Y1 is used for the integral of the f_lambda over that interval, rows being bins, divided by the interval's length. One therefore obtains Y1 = 13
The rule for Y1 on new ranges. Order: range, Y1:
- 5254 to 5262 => 15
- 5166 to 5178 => 10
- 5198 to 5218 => 13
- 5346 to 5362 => 15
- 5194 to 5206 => 13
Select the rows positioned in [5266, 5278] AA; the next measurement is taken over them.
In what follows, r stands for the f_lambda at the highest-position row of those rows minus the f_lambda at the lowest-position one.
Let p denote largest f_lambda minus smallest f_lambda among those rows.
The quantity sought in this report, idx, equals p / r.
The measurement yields 1.0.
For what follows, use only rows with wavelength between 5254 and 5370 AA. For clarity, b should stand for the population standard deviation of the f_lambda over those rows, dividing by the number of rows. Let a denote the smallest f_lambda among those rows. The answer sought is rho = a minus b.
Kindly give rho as 11.3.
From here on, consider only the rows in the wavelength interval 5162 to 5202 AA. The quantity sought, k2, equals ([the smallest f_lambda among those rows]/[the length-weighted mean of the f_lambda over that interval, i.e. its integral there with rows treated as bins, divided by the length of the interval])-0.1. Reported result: 0.74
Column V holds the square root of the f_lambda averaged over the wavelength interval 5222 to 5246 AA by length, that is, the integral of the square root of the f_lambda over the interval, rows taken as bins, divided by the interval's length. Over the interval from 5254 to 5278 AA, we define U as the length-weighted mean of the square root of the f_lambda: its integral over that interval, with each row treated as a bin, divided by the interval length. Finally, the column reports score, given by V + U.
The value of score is 7.32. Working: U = 3.67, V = 3.65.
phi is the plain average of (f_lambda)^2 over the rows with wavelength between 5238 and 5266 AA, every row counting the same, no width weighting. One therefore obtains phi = 197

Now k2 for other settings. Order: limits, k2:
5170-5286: 0.67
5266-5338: 0.79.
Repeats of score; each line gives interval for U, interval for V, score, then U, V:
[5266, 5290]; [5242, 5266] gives 7.34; 3.63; 3.71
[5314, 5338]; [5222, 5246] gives 7.32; 3.67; 3.65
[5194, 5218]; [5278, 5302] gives 7.27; 3.57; 3.70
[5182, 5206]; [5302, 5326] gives 7.31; 3.51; 3.79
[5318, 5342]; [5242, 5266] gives 7.39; 3.68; 3.71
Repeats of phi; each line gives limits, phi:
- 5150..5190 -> 127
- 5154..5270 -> 160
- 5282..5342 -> 194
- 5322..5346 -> 184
